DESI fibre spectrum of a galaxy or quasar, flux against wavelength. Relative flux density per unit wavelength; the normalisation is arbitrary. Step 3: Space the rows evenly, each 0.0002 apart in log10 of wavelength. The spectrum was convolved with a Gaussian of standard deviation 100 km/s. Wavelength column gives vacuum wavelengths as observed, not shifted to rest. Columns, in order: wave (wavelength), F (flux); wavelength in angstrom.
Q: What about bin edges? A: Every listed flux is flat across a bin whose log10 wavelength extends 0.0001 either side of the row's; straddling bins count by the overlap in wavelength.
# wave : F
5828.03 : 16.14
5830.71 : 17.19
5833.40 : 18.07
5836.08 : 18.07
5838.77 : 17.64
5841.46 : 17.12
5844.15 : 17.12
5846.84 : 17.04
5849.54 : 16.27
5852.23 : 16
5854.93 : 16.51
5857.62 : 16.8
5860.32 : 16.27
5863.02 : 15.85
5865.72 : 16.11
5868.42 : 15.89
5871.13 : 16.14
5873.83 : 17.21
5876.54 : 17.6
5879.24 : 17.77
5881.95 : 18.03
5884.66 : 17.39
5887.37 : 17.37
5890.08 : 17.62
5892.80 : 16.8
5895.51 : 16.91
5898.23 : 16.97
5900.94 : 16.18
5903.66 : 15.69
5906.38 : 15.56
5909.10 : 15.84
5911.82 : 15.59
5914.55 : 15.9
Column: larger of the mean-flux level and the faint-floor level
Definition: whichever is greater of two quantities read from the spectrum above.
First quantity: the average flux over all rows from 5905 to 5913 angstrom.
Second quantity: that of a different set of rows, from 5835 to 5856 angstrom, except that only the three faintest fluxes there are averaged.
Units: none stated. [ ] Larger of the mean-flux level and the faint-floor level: 16.3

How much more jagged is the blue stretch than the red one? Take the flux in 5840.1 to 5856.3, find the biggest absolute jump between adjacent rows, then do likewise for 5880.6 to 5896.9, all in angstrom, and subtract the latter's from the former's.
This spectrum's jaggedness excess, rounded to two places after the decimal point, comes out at -0.05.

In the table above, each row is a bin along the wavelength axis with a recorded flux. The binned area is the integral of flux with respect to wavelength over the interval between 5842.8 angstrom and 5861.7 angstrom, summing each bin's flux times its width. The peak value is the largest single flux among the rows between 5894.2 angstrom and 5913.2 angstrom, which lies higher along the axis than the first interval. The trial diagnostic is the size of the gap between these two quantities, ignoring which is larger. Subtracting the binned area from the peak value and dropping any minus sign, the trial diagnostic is 296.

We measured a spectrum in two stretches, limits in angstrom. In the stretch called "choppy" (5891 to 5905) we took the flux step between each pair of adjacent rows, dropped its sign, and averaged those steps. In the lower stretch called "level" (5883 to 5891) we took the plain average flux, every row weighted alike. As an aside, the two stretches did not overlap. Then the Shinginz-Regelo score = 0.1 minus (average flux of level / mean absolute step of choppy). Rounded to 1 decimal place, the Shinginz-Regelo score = -48.1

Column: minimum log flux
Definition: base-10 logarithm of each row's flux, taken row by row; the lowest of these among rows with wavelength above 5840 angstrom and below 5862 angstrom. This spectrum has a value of 1.20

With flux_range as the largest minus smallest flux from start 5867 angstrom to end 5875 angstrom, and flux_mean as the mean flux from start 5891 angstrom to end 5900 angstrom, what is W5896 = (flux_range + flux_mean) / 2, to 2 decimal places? 9.11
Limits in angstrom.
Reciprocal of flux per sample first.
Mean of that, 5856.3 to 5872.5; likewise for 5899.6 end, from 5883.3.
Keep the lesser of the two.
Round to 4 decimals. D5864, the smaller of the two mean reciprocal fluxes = 0.0582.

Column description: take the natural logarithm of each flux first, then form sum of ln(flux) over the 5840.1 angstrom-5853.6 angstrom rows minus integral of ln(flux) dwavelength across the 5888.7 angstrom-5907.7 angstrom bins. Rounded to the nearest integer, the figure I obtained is -39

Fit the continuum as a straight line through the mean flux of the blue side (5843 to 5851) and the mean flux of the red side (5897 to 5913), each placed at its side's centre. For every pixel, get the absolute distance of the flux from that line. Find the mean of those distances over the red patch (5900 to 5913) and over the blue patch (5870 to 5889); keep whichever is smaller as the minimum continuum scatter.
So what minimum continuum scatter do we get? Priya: 0.24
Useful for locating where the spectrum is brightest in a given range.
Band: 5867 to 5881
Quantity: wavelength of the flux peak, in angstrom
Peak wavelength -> 5879.24 angstrom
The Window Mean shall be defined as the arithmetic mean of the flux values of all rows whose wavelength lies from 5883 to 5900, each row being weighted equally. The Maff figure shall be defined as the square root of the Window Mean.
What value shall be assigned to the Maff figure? 4.14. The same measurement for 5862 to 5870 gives 3.99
